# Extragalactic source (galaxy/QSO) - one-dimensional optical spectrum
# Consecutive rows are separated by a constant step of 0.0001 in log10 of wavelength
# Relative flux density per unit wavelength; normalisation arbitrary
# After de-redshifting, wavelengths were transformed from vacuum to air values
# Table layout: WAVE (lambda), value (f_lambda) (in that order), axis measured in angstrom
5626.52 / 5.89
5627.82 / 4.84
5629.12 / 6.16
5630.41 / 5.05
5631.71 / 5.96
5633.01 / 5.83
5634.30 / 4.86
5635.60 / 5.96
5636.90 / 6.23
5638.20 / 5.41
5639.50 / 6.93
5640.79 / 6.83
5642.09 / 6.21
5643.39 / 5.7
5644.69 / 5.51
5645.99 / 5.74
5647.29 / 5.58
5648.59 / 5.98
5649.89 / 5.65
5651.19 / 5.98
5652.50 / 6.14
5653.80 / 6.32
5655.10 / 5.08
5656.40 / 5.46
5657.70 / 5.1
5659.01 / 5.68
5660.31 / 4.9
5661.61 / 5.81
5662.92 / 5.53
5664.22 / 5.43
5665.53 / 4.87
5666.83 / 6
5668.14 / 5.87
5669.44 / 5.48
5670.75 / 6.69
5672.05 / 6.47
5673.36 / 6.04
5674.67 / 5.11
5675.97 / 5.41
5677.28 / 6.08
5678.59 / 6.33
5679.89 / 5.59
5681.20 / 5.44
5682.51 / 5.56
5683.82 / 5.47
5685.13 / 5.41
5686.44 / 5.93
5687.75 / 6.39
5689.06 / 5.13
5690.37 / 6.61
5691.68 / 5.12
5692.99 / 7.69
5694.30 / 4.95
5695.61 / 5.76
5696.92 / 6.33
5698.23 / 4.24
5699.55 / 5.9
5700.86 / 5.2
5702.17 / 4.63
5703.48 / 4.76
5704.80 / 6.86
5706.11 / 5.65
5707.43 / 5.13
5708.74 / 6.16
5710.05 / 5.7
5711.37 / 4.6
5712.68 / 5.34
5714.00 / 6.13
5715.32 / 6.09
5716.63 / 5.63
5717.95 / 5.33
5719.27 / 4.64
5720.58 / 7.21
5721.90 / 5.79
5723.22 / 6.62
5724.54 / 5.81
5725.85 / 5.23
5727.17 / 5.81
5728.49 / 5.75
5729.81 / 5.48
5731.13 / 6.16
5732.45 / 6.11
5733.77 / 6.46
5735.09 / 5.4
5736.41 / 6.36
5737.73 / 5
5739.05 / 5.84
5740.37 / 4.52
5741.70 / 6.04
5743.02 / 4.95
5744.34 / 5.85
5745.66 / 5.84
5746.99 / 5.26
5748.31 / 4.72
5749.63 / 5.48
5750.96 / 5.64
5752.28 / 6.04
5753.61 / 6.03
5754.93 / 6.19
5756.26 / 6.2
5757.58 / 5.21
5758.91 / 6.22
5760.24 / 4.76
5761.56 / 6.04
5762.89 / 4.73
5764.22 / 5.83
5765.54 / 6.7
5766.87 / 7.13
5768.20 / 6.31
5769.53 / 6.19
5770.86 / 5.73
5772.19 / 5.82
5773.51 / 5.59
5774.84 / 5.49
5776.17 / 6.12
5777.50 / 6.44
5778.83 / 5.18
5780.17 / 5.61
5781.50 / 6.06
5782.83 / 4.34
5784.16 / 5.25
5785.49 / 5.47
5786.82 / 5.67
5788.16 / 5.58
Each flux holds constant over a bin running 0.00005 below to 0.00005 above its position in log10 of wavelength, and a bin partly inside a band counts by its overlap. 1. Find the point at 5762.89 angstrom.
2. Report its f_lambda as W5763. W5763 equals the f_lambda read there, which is 4.73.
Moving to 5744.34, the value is 5.85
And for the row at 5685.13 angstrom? 5.41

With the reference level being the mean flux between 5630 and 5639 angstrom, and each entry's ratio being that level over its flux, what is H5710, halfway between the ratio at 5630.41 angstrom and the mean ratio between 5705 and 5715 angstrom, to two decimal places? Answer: 1.07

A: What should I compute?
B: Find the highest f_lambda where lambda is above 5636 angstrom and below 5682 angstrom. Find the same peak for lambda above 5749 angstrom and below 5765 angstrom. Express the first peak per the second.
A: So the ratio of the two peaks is 1.11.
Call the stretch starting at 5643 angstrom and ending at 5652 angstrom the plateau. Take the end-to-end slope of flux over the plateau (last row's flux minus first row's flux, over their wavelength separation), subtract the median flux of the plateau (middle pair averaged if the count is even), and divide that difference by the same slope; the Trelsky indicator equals -158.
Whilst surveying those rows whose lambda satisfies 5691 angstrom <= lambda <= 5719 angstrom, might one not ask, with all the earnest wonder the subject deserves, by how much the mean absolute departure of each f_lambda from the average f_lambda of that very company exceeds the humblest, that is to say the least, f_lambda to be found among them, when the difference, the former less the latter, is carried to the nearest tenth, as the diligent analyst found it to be -3.6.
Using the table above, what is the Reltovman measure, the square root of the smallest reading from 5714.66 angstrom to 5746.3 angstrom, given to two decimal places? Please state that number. 2.13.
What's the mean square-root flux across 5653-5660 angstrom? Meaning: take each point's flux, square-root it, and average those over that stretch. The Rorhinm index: 2.35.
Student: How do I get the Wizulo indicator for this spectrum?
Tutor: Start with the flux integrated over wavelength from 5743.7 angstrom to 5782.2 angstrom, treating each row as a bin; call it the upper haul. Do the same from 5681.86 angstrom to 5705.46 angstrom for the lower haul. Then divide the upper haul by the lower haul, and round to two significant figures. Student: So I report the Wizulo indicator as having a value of 1.7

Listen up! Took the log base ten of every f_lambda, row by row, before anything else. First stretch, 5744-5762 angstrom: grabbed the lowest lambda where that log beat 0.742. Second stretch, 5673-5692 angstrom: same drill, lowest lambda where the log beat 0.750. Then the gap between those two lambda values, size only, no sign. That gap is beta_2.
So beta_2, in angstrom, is 71.0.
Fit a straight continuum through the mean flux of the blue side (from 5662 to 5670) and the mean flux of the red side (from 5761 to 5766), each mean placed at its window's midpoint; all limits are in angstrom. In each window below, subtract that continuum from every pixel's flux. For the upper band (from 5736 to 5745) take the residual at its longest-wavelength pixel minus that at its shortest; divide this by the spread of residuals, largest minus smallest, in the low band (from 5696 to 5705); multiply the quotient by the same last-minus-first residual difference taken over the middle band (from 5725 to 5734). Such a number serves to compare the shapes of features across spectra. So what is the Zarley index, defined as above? -0.25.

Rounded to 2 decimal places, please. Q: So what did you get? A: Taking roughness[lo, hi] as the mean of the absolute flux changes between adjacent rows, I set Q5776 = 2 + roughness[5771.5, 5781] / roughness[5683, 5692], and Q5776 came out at 2.56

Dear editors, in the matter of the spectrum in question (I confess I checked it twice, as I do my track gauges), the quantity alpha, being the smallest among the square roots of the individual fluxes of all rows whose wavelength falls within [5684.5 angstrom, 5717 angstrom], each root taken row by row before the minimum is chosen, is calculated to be 2.06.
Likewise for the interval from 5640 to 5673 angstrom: 2.21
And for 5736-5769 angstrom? 2.13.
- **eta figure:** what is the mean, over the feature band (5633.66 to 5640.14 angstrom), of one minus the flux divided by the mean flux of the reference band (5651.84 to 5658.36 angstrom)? -0.05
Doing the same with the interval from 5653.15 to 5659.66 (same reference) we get 0.02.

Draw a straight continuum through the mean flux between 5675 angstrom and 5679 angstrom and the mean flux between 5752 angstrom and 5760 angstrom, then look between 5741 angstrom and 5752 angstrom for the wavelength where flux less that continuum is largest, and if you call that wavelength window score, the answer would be 5741.70 angstrom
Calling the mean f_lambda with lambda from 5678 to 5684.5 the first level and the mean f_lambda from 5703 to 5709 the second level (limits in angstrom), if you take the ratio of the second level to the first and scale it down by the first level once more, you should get 0.177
